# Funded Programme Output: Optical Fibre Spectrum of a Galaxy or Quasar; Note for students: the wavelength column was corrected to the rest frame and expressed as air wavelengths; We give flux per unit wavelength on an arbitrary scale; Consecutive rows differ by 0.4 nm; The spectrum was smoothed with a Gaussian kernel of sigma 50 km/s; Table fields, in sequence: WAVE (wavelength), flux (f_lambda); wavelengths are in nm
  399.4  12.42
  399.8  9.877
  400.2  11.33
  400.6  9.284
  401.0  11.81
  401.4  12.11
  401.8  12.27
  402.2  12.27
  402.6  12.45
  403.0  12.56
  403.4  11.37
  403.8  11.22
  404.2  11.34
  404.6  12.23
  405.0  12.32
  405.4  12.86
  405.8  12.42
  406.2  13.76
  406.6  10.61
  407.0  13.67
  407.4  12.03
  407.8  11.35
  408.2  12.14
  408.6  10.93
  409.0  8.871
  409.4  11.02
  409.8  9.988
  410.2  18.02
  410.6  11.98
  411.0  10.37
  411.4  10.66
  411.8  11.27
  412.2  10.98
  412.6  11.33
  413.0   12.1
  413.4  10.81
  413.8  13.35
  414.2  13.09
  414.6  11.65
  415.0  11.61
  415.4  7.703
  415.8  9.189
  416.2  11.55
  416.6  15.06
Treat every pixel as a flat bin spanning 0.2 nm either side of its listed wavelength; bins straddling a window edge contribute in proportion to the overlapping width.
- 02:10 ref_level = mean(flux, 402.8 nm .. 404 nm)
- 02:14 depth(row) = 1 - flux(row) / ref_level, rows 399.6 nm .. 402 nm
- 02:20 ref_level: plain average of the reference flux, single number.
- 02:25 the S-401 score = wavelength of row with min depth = 401.8 nm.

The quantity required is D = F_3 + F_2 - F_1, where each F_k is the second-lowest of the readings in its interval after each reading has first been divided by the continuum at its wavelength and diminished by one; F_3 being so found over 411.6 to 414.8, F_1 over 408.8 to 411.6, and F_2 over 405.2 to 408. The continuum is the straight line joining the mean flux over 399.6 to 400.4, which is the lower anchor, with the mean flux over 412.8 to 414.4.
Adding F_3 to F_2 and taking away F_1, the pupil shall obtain 0.04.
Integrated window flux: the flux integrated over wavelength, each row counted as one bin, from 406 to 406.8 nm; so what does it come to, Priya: 10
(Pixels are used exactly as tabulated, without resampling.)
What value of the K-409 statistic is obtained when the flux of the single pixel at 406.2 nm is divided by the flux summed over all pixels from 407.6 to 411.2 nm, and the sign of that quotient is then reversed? -0.131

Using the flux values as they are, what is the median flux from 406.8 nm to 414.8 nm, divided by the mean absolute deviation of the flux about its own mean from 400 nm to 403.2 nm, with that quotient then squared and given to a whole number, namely 243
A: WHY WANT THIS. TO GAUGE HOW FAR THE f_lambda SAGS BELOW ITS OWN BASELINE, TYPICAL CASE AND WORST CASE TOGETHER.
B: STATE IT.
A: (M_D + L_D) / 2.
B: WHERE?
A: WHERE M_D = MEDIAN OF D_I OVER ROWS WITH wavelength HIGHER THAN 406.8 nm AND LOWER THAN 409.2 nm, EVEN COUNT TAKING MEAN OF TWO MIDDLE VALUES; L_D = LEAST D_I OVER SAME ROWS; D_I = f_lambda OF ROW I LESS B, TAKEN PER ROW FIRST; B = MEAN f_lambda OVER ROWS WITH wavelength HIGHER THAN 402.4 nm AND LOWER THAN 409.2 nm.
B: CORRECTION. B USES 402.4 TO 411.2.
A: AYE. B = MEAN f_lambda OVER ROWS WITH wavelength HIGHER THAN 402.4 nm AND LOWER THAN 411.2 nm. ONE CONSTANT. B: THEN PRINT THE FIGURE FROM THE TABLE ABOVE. -1.7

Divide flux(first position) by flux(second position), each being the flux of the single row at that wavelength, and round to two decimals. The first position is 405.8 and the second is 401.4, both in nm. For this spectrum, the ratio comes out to 1.03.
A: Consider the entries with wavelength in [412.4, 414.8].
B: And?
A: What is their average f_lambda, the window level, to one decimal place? 12.1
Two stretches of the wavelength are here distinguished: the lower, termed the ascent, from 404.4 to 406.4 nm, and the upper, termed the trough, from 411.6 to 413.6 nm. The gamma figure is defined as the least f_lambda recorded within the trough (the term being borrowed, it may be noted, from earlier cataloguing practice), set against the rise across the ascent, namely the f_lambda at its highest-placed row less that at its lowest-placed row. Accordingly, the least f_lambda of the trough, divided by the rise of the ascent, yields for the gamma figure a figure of 7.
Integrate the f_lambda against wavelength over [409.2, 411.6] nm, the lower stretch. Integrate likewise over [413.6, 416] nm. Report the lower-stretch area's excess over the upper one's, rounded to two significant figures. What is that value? 2.2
